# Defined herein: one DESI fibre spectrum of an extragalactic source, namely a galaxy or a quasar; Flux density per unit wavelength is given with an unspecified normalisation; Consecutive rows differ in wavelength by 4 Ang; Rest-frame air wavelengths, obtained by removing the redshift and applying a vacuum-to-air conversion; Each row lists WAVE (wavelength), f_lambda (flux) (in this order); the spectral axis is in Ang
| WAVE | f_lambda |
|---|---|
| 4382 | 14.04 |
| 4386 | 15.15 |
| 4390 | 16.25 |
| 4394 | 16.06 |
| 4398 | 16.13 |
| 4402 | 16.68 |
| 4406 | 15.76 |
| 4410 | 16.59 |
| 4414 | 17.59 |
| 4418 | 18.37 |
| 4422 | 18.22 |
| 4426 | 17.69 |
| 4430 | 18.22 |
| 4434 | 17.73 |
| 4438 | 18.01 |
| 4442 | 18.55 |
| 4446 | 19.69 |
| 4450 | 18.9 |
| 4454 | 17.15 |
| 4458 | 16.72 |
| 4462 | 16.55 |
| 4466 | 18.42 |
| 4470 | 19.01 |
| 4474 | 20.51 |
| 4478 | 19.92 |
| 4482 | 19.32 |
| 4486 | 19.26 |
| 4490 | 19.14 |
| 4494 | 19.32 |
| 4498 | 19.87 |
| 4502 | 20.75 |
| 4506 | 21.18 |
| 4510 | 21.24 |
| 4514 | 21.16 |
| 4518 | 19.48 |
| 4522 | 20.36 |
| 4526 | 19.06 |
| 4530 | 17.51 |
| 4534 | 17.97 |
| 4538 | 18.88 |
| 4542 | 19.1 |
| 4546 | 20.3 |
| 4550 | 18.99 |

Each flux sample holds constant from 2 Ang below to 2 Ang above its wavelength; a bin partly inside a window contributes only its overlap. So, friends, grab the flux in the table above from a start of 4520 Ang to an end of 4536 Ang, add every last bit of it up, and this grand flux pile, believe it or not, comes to 75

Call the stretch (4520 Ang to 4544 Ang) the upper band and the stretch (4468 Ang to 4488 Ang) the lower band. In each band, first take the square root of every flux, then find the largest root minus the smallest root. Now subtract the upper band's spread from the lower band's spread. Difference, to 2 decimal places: -0.16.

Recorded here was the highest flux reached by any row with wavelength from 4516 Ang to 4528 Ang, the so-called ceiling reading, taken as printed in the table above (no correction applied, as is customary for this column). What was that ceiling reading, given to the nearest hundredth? 20.36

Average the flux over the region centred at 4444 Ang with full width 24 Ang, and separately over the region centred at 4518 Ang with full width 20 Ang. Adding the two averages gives 38.6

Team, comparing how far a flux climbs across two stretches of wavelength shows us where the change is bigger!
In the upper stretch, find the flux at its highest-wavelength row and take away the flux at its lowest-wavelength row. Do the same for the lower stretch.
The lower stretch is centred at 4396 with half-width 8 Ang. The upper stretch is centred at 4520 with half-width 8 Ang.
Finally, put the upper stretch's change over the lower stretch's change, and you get -4.9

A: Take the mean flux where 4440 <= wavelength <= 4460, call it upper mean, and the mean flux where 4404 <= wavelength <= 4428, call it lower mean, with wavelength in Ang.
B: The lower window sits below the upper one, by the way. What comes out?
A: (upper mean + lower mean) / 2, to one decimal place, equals 17.8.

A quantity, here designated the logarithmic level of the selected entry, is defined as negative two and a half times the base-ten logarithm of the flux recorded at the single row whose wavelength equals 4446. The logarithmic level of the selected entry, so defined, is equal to -3.24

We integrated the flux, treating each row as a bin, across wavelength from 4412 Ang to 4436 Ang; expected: 431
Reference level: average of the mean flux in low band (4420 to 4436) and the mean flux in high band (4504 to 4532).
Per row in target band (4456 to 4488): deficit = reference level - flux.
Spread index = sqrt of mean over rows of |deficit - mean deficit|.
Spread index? 1.05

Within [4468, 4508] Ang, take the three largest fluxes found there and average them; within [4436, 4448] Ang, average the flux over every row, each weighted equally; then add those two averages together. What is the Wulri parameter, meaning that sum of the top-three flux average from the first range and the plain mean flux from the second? 39.6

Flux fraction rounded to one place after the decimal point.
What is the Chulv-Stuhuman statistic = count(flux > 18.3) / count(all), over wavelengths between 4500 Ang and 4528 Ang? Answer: 1.0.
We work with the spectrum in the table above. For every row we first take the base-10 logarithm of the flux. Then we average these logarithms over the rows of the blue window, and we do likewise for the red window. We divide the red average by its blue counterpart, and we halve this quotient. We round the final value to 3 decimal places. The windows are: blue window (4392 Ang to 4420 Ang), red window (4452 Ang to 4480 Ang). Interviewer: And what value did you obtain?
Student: 0.516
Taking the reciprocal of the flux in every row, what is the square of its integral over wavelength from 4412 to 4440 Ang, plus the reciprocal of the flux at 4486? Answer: 2.5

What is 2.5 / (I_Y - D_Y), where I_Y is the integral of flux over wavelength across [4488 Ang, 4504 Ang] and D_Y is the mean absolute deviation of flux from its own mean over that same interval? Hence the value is 0.0079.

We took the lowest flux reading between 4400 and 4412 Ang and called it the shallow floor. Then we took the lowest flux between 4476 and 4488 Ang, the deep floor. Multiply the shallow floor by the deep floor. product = 304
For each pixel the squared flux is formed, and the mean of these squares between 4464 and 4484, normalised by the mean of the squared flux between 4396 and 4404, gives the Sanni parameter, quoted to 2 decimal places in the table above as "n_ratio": 1.41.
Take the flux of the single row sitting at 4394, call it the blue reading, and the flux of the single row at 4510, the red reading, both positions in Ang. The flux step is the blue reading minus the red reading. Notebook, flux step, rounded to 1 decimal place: -5.2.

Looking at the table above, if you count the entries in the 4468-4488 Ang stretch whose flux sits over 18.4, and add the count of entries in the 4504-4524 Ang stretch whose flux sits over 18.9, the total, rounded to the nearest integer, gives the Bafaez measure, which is 10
